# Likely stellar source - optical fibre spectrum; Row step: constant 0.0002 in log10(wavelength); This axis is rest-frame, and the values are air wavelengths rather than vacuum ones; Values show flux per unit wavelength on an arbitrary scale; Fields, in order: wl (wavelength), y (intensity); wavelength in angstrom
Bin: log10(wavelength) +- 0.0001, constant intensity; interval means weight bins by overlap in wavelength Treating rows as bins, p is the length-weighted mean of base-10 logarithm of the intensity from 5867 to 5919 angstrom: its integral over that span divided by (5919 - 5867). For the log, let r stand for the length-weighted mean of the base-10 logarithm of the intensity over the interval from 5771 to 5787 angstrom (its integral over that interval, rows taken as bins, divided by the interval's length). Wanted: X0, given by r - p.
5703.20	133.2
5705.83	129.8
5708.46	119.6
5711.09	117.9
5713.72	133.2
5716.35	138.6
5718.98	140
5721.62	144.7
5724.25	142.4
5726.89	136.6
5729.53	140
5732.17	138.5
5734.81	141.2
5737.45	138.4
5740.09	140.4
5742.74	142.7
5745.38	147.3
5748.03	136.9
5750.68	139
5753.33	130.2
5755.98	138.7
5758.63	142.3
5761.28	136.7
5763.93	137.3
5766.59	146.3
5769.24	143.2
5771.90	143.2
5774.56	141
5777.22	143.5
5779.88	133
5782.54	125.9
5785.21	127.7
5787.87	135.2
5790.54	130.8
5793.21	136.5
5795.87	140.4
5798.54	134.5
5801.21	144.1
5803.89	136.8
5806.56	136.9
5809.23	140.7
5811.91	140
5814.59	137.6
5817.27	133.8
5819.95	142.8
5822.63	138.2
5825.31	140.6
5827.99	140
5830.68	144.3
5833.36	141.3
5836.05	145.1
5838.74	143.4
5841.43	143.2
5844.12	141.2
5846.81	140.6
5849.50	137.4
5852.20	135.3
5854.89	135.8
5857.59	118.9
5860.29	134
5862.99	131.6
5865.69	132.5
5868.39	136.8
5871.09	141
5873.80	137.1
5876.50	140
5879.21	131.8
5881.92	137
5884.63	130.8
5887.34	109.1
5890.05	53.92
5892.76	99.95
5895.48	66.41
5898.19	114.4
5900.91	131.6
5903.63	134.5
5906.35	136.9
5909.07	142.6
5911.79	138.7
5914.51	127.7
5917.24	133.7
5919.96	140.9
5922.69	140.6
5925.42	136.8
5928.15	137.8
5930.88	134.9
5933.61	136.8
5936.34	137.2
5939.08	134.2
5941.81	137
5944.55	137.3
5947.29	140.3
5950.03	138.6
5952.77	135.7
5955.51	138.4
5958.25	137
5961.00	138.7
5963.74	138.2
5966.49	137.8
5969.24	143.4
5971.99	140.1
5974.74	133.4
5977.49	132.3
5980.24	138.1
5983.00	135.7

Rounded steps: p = 2.08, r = 2.13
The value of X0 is 0.05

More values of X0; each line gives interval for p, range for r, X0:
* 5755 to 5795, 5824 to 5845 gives 0.02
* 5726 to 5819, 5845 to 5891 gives -0.04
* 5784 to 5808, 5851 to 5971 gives -0.02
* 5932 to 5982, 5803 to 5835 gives 0.01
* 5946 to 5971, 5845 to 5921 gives -0.05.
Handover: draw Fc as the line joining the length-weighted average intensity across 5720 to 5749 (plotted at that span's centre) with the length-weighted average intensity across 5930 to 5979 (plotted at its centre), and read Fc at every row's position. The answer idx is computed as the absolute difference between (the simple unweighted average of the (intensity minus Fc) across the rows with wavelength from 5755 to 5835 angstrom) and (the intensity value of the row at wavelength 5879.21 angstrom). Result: 133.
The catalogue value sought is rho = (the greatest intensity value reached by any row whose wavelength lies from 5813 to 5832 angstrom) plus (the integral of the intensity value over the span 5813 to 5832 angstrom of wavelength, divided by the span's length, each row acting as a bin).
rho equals 284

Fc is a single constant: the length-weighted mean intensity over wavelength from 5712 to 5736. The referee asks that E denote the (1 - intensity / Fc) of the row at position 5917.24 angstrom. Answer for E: 0.039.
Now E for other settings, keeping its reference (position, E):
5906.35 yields 0.016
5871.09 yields -0.014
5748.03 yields 0.016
